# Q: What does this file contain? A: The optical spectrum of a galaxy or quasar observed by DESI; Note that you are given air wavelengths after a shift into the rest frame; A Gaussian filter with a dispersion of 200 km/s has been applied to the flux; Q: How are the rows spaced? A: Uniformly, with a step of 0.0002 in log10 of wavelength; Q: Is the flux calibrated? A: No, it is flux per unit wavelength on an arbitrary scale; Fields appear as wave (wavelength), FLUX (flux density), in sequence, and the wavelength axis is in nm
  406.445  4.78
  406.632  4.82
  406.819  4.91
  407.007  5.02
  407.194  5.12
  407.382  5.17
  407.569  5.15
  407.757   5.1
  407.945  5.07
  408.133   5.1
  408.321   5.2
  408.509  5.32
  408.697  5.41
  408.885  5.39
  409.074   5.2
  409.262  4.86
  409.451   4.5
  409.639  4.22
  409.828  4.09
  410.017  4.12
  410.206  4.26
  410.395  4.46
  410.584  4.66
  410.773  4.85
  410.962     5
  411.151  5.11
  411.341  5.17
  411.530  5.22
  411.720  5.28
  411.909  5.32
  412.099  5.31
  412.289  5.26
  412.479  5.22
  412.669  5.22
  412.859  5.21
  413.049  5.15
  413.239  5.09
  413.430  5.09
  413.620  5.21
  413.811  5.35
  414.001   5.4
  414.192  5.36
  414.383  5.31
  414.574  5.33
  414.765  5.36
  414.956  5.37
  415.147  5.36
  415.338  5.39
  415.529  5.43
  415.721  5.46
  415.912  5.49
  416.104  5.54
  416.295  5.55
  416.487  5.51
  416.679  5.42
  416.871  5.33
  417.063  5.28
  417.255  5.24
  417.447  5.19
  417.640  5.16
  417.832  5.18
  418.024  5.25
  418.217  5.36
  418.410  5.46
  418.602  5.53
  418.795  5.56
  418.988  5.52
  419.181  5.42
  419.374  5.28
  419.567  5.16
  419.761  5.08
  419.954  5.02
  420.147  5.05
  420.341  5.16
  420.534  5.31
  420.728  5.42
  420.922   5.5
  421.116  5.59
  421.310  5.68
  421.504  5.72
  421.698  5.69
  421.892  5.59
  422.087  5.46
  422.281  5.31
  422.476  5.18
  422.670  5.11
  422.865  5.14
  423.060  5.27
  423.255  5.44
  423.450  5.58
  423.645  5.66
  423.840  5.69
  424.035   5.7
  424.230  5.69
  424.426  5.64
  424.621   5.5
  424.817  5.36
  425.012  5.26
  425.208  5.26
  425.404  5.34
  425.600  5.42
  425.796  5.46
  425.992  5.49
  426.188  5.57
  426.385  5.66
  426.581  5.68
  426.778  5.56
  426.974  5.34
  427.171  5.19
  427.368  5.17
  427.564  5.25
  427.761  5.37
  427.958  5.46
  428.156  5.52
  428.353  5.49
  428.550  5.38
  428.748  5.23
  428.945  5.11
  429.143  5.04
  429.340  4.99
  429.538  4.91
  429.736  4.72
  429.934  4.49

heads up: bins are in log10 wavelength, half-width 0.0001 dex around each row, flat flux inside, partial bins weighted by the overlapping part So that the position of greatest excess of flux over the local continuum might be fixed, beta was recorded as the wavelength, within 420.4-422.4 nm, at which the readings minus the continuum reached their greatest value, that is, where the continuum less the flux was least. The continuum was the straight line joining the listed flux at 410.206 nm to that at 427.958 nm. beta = 421.504 nm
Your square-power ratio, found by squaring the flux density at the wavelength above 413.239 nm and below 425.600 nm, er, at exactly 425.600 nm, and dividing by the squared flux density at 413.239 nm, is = 1.13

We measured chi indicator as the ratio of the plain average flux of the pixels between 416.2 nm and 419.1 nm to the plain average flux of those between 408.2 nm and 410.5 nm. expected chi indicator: 1.13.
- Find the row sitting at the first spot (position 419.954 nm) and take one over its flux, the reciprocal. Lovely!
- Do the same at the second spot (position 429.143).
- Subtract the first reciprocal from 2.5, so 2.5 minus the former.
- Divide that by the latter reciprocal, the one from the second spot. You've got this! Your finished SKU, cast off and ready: 11.6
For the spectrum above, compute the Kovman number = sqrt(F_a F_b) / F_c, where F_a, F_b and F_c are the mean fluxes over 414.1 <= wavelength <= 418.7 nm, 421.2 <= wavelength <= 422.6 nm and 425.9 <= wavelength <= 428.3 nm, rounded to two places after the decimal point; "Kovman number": 1.00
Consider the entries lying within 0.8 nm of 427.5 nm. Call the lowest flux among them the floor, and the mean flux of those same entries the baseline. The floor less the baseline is -0.19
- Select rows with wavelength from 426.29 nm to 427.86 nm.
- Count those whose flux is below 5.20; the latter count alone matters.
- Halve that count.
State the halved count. 1.0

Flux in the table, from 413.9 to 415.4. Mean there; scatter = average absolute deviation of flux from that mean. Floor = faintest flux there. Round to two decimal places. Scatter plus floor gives 5.33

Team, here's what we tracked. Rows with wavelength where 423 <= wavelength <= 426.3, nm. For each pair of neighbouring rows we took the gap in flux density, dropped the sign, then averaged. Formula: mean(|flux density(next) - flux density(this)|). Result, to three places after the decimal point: 0.074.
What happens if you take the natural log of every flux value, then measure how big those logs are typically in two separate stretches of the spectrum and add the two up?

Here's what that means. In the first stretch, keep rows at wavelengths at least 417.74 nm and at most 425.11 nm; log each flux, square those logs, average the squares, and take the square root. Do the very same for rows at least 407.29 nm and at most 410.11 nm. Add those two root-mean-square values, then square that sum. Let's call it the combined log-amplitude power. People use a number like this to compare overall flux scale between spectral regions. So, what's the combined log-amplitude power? 10.8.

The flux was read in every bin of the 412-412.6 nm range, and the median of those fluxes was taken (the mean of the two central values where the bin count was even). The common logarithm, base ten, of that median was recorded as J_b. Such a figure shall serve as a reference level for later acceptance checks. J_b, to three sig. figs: 0.721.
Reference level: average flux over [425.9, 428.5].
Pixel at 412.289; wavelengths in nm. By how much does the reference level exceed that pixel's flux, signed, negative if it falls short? 0.18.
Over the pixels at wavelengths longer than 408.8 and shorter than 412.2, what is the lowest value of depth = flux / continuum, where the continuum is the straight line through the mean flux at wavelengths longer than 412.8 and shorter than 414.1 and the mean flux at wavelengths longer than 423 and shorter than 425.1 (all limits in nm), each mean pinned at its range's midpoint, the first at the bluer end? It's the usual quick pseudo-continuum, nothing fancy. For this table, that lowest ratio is 0.80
